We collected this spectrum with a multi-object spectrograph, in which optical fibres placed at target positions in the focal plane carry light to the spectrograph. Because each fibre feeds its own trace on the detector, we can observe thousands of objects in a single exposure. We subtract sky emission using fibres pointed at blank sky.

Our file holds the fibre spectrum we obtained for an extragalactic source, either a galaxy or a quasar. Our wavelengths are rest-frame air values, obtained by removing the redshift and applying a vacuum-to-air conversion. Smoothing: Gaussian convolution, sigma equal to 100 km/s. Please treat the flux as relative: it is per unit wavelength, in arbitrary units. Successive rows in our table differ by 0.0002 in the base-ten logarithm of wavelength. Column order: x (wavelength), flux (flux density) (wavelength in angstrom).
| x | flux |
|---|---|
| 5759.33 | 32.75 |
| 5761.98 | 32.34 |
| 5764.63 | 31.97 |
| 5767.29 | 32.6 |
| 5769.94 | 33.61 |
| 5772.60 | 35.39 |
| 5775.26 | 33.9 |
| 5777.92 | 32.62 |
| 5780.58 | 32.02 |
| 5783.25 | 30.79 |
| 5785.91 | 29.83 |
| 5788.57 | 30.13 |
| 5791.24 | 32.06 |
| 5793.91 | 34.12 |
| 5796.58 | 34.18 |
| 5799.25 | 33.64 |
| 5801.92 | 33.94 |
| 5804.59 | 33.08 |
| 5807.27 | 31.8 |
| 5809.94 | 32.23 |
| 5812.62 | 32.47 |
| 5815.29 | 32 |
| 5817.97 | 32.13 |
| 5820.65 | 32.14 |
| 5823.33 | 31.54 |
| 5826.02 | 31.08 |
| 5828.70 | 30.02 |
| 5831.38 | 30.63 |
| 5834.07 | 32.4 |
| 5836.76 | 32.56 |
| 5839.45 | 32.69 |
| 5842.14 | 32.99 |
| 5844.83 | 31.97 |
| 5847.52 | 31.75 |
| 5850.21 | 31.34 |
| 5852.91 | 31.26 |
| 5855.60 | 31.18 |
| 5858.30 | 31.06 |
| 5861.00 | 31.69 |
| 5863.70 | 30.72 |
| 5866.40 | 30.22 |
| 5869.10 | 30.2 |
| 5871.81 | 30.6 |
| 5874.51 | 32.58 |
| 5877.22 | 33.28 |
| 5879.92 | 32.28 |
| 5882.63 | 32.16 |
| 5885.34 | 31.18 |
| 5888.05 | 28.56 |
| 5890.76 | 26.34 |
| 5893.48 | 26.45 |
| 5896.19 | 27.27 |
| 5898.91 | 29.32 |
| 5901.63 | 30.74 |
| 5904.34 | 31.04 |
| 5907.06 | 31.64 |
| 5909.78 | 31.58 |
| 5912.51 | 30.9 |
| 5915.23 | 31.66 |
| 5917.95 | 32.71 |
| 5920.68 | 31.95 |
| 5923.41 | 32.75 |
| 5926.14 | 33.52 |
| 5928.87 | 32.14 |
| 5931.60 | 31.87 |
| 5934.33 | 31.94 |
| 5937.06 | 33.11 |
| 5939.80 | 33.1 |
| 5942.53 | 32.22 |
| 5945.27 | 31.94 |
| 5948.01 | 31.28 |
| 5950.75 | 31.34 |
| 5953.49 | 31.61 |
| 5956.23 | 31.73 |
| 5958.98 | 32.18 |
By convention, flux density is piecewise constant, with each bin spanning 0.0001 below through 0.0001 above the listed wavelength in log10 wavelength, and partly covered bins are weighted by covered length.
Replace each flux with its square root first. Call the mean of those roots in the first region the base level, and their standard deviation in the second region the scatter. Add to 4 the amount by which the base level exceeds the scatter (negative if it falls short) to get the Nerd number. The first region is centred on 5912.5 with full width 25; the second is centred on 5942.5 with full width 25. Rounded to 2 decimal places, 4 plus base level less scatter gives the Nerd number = 9.57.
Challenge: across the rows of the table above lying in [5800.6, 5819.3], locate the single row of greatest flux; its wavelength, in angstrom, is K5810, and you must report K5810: 5801.92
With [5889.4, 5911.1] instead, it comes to 5907.06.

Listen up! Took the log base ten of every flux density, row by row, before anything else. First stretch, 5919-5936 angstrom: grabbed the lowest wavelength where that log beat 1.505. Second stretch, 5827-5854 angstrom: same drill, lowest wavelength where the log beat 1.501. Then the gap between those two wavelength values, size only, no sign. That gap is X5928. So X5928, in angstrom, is 89.3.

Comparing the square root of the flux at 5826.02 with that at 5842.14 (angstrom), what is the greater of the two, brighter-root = 5.74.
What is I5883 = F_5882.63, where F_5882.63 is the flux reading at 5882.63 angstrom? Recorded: 32.16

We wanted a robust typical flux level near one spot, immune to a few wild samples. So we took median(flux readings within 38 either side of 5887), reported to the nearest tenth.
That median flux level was 31.2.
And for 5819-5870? 31.3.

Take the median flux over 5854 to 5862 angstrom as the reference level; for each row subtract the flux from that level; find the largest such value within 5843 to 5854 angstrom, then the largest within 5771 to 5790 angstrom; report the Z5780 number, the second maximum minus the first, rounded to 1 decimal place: 1.4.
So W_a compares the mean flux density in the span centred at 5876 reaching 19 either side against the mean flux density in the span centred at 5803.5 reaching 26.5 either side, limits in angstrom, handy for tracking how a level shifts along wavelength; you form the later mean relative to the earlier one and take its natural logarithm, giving -0.050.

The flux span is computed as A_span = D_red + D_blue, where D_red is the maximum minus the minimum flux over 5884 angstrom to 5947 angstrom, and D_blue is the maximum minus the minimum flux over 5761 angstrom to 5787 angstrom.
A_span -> 12.7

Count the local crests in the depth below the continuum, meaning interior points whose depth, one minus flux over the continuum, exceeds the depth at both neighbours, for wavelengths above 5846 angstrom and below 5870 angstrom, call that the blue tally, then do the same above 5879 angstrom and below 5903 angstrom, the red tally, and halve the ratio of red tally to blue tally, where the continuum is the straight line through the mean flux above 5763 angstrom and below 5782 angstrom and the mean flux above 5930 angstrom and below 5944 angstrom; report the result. 0.50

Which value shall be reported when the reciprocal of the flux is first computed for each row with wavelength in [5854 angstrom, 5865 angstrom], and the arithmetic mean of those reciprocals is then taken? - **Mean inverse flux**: 0.0321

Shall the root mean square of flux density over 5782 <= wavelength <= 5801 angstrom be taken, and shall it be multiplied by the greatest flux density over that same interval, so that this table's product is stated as 1099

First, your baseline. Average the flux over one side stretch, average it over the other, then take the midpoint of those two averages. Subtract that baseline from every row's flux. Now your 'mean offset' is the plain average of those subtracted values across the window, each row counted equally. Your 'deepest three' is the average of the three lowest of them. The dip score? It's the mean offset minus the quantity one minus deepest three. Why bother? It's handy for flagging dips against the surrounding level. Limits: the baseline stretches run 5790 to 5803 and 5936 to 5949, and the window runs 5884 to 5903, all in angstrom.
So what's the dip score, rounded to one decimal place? -11.7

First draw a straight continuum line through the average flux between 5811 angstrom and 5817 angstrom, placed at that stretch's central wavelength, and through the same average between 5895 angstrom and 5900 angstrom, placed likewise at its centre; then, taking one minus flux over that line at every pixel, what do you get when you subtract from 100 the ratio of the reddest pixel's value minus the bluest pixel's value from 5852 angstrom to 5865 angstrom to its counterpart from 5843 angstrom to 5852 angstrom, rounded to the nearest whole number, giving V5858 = 100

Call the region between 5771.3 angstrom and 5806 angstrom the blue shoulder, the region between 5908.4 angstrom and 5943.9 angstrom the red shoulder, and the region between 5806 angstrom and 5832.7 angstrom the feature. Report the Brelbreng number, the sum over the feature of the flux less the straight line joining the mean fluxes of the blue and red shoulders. -10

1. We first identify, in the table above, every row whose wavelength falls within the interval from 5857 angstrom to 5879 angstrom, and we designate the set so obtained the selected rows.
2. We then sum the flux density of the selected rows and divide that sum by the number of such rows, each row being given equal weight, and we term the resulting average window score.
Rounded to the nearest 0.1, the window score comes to 31.3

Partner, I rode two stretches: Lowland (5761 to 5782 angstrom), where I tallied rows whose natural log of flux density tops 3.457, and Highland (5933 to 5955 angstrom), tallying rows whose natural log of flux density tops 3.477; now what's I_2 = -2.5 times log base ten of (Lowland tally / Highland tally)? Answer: -1.5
